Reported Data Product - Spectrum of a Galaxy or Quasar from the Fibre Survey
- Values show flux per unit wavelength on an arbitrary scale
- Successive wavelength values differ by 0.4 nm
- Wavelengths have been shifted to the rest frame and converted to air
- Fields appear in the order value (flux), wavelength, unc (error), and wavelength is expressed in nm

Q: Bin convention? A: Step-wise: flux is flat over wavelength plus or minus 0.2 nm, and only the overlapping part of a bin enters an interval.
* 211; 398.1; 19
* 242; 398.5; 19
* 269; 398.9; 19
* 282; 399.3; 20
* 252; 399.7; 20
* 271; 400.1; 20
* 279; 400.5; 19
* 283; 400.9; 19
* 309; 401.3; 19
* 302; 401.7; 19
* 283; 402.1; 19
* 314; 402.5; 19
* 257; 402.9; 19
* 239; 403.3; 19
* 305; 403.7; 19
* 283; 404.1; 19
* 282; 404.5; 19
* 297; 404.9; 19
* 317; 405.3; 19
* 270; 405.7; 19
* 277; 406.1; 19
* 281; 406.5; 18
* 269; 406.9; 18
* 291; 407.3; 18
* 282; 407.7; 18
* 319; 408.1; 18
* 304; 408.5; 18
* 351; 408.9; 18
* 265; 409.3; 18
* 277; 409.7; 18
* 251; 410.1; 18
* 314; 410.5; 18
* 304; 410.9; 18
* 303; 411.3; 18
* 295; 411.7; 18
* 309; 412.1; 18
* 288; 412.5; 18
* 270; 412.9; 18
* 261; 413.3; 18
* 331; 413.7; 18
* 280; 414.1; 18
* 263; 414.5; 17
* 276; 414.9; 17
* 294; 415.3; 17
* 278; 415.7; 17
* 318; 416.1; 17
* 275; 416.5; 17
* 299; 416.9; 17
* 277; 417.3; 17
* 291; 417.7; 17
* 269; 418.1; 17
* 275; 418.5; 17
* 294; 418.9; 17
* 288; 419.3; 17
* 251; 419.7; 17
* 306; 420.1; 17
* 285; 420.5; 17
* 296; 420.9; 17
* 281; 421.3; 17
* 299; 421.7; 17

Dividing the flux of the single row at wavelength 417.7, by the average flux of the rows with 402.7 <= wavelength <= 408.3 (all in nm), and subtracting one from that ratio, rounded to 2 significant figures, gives 0.026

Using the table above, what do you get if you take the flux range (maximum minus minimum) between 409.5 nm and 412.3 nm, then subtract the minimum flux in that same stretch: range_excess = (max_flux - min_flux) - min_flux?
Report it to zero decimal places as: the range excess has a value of -188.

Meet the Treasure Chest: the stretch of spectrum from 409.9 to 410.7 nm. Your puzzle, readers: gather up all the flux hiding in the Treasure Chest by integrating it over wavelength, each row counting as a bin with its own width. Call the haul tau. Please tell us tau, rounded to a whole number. 226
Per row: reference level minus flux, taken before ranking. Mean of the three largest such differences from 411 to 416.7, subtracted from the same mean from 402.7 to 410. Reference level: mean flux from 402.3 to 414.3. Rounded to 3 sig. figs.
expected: 11.0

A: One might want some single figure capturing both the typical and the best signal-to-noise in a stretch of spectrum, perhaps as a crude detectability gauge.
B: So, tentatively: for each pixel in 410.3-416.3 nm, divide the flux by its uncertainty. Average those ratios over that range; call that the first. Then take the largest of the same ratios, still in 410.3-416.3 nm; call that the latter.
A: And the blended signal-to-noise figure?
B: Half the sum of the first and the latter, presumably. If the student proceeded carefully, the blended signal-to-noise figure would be 17.63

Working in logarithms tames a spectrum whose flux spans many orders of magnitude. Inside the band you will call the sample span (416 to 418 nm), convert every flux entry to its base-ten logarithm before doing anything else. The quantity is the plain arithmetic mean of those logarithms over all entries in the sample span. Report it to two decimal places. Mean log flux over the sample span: 2.46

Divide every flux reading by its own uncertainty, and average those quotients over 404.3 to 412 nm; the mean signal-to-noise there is 16.0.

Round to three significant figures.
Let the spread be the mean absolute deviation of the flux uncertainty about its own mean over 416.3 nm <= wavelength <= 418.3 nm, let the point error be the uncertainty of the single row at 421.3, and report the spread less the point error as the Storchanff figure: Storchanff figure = -17.0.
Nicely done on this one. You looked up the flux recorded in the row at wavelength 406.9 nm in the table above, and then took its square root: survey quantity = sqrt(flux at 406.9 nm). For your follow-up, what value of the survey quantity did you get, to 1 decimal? 16.4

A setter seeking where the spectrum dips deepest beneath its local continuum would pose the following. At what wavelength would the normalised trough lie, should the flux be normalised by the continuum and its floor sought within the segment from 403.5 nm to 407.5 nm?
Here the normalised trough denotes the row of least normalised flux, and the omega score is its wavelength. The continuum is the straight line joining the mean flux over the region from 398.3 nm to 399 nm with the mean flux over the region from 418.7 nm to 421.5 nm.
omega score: 406.9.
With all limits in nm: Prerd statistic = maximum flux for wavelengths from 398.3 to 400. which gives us 282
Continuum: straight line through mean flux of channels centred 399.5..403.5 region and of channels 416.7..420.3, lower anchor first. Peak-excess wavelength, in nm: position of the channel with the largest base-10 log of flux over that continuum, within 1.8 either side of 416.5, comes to 416.1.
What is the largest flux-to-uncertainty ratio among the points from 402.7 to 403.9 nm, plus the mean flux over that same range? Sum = 283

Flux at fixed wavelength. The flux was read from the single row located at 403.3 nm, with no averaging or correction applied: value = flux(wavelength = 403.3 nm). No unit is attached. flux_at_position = 239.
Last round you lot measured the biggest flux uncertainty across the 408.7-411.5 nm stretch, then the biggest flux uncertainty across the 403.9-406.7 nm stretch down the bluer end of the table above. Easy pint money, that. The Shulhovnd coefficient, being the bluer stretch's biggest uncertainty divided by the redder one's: 1.06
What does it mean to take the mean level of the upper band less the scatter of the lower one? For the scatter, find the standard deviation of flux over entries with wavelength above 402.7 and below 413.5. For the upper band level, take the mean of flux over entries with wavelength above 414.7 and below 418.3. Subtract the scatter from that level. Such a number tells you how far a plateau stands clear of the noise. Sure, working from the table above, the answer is 262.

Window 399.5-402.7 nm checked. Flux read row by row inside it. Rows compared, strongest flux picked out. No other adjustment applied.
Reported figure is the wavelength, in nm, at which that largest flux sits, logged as 402.5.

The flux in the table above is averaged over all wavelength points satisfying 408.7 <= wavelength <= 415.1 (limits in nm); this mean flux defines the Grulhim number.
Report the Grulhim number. 290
